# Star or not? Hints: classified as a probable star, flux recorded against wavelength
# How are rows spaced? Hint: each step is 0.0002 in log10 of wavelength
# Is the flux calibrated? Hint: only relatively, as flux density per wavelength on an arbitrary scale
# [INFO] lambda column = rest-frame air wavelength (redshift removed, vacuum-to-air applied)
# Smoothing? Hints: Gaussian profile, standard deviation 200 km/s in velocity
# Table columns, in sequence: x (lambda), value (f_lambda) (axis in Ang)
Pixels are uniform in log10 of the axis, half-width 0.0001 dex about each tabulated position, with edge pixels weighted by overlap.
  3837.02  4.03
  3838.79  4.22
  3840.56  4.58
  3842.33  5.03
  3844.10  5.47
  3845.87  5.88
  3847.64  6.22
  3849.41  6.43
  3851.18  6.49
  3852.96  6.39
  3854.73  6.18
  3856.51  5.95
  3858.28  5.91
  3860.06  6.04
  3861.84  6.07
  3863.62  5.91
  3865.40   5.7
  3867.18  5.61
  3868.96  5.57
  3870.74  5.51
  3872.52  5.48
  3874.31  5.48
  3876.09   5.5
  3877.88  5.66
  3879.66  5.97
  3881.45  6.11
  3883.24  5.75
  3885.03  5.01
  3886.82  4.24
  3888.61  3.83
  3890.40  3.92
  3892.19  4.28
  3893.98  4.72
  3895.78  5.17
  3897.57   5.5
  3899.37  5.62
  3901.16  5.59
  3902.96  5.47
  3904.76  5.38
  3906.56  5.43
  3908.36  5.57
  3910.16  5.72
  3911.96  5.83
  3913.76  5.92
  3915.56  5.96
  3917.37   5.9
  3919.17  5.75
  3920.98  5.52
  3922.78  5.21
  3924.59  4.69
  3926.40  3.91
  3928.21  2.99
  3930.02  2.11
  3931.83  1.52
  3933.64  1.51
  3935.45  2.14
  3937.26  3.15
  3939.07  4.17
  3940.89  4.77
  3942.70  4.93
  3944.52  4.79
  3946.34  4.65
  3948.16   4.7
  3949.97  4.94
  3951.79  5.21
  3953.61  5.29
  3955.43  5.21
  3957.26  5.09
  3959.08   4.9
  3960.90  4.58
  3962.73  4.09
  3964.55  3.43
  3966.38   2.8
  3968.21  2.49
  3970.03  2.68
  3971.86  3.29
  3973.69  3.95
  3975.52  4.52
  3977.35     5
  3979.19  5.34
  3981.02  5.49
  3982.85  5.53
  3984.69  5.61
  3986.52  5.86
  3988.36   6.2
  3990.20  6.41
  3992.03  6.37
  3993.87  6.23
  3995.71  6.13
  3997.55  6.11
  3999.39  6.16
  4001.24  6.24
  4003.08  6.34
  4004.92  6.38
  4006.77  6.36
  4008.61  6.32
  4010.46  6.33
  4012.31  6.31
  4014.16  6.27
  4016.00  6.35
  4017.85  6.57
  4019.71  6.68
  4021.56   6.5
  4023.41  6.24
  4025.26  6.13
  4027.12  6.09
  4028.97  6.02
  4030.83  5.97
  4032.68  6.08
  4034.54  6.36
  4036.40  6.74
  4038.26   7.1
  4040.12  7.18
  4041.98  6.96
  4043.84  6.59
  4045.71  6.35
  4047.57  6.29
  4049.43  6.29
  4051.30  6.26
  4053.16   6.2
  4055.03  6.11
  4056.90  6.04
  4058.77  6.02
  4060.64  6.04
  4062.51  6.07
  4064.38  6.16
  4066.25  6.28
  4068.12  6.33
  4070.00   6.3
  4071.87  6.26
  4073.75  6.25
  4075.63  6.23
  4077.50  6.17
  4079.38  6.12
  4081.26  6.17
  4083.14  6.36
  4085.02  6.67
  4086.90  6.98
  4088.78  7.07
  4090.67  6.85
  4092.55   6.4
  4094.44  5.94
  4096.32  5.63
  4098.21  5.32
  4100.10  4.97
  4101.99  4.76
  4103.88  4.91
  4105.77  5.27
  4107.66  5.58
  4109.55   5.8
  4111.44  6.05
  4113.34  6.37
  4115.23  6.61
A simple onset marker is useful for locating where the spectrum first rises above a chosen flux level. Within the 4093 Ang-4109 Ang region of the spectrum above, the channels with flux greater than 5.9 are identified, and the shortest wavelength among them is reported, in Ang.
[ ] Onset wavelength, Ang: 4094.44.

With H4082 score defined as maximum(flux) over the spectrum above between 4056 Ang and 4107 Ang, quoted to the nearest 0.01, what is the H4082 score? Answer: 7.07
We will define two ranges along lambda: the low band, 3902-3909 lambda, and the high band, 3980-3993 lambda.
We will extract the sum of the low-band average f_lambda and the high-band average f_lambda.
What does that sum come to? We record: 11.4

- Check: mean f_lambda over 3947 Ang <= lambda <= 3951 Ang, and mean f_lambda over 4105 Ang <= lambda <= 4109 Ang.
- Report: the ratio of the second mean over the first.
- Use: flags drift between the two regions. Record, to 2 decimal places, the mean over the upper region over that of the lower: 1.13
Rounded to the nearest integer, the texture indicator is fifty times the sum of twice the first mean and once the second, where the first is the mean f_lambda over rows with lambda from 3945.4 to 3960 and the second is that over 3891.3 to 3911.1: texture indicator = 766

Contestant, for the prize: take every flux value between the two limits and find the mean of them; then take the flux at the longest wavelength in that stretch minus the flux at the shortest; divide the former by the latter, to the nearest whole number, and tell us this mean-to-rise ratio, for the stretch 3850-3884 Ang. -8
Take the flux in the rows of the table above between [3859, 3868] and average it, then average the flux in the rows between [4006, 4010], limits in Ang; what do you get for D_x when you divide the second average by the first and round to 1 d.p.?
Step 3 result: 1.1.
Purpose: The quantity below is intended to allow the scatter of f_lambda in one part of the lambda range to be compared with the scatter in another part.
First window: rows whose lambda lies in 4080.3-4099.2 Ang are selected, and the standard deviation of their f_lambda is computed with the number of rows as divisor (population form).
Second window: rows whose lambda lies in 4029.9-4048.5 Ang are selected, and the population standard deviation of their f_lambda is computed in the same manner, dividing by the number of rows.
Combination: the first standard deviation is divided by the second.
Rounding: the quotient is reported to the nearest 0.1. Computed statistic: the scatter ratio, 1.4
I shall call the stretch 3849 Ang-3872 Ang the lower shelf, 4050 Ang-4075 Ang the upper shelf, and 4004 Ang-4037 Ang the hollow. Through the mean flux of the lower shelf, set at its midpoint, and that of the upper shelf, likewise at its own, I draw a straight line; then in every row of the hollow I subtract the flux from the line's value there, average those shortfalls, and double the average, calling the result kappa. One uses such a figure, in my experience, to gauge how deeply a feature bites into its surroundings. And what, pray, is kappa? 0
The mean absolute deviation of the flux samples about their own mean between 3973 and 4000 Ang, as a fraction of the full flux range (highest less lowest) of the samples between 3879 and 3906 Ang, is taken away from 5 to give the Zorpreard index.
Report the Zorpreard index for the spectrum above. 4.76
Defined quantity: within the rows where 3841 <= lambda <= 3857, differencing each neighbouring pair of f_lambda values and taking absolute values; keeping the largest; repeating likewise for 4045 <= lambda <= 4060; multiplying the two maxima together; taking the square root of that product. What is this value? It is 0.20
